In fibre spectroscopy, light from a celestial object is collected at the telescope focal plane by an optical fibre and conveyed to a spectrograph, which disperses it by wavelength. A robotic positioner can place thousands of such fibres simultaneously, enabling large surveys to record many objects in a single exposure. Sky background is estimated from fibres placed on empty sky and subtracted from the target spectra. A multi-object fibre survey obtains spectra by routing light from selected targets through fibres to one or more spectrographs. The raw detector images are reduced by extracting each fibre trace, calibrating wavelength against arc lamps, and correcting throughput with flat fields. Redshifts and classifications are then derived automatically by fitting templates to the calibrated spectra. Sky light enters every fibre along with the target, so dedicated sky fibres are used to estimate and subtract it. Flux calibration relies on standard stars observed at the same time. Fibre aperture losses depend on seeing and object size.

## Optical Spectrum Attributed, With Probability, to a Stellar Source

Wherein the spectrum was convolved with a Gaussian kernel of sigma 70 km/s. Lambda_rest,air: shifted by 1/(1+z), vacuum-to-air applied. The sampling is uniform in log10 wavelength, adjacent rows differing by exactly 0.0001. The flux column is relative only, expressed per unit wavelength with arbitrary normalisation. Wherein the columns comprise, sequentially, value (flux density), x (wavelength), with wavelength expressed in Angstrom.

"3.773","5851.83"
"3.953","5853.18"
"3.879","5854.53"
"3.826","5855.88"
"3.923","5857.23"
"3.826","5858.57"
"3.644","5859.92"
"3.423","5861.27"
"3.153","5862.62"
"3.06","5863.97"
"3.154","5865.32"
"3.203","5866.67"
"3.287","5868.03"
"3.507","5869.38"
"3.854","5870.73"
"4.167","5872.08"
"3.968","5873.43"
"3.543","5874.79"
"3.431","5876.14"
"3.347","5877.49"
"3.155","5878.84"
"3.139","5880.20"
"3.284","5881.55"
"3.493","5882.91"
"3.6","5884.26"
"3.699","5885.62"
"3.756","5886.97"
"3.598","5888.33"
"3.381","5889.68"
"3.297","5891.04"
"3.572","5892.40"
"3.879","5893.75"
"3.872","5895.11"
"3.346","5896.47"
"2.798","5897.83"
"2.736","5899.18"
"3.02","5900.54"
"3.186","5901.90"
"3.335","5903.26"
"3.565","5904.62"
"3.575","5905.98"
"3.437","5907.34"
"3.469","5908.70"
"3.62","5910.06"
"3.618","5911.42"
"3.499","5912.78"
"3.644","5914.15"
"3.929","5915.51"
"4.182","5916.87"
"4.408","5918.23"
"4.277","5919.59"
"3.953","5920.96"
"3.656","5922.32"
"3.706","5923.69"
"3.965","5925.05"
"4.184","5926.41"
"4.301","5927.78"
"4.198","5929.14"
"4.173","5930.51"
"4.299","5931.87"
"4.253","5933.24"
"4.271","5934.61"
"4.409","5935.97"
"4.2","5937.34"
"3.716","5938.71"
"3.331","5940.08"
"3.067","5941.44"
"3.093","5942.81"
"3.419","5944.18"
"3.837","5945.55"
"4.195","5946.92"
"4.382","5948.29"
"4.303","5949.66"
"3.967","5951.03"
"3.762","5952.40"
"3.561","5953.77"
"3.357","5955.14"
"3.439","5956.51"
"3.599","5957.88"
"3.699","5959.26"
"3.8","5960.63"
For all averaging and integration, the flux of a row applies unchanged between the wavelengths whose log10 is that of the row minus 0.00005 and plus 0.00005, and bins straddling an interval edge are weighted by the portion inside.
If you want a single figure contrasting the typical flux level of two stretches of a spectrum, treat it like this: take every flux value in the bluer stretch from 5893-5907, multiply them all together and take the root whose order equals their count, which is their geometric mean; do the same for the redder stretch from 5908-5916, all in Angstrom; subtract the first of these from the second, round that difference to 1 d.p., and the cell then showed 0.3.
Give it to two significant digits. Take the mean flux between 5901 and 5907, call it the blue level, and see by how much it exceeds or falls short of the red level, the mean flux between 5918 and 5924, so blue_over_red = -0.58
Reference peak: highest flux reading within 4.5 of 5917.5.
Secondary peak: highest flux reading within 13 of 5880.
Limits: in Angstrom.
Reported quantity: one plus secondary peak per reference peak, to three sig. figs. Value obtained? 1.95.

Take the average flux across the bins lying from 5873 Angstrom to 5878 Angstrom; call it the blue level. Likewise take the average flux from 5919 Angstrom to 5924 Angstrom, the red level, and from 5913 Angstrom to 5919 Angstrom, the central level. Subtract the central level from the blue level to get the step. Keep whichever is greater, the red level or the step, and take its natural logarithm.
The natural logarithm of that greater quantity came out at 1.36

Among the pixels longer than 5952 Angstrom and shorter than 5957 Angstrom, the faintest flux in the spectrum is 3.357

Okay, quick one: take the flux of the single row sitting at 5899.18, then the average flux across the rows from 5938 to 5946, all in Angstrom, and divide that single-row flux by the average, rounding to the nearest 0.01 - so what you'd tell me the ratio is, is 0.80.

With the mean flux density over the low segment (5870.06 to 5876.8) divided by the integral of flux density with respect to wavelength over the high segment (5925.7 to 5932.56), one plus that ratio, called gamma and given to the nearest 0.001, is 1.131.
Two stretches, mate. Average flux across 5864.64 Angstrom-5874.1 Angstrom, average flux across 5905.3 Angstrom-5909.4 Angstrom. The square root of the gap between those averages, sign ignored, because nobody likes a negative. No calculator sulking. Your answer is 0.31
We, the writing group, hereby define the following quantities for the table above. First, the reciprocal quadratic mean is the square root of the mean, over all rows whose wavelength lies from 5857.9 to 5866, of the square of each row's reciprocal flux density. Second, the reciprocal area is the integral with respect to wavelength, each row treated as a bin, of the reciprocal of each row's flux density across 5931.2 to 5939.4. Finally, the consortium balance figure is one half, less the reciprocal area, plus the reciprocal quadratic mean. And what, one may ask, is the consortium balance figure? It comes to -1.16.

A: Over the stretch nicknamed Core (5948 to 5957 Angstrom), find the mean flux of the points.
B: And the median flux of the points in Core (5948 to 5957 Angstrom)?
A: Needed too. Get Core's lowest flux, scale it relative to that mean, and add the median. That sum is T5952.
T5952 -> 4.64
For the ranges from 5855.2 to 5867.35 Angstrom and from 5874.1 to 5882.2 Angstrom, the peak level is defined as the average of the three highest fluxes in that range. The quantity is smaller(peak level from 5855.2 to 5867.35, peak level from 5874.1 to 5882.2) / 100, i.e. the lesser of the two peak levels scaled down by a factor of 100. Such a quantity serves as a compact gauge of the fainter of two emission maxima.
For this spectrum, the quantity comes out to 0.0344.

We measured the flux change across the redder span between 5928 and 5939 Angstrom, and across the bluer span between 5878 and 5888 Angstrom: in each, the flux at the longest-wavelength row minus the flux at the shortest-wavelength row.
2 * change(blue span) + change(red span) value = 0.7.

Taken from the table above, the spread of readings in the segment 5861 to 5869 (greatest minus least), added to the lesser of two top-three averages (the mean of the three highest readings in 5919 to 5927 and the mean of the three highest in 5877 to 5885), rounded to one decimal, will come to 3.8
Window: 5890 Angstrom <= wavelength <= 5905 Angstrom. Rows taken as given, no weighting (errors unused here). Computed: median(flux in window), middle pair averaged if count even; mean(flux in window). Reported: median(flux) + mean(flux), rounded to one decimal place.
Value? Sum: 6.7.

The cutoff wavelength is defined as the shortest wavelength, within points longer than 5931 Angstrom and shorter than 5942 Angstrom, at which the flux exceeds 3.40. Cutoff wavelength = 5931.87 Angstrom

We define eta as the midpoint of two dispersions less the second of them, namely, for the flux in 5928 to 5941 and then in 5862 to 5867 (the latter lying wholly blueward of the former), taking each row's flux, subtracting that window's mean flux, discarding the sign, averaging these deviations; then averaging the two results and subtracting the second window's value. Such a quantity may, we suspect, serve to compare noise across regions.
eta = 0.11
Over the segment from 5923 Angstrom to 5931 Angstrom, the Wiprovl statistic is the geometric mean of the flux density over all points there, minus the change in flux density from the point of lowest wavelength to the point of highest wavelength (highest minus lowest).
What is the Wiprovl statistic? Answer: 3.6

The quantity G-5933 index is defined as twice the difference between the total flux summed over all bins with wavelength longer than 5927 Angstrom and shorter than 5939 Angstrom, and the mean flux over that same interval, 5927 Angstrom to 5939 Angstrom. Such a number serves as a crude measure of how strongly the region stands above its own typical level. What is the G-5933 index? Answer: 67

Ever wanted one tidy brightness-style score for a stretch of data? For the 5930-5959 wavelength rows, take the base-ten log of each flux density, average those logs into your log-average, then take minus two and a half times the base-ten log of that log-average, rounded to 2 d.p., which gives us 0.59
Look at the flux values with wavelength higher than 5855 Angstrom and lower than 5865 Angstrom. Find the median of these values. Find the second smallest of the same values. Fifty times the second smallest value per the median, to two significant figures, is 43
